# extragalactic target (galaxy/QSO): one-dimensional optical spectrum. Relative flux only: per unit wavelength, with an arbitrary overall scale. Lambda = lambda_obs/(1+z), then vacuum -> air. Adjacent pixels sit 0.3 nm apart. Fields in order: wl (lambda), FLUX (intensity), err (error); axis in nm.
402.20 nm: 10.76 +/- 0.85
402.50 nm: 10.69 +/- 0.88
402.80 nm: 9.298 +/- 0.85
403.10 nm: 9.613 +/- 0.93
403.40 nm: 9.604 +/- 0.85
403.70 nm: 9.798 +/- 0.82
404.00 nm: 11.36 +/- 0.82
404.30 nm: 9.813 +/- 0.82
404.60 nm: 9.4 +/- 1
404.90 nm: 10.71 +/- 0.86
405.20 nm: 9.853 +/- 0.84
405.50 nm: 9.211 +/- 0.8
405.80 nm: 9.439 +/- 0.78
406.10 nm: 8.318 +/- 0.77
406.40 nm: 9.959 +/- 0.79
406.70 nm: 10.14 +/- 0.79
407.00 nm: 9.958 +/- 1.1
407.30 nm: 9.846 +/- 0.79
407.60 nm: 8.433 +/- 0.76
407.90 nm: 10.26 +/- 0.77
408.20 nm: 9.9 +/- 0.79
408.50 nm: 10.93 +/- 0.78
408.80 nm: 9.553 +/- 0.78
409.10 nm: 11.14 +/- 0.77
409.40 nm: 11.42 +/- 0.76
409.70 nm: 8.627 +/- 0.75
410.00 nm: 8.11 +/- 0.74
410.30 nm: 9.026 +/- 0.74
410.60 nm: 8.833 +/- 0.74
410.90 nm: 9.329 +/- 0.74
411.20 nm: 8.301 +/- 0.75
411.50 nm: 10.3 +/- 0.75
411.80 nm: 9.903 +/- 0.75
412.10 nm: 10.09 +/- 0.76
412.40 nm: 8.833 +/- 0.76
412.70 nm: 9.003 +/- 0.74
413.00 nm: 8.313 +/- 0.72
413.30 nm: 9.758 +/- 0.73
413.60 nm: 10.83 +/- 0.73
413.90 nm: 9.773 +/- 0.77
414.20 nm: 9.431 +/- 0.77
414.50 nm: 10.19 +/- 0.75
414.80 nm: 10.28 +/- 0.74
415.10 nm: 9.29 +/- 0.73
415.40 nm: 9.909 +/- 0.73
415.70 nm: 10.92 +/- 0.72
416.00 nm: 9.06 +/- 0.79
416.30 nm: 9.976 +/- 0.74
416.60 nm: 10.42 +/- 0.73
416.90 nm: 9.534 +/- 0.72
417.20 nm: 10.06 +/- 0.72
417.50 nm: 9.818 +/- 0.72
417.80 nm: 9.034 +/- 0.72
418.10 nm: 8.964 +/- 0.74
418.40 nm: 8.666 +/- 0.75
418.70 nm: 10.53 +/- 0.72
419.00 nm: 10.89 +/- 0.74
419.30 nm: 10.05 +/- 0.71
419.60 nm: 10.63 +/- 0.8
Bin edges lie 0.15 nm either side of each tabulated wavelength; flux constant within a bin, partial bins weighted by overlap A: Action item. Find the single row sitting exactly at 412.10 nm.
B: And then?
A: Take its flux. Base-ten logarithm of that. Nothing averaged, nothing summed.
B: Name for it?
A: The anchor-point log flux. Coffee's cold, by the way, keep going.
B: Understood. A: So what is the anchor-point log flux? 1.00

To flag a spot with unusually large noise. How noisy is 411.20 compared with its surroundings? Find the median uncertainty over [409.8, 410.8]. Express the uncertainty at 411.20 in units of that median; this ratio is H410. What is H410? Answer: 1.01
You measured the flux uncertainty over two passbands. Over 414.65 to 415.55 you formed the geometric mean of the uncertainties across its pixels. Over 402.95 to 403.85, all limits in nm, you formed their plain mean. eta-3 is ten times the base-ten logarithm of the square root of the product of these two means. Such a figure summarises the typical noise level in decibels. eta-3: -0.98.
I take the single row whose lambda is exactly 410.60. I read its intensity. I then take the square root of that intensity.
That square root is 2.97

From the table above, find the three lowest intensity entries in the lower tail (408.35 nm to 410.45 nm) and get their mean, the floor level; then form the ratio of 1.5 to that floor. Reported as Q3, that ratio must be 0.175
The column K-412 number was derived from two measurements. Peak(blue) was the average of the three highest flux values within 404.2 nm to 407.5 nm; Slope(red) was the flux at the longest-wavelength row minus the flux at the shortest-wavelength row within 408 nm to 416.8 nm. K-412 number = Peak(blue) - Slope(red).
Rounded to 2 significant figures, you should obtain 9.7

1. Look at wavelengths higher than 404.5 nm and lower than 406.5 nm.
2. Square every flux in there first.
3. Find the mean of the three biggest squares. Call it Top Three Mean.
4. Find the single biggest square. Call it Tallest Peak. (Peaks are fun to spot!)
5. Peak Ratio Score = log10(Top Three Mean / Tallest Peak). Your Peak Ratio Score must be -0.044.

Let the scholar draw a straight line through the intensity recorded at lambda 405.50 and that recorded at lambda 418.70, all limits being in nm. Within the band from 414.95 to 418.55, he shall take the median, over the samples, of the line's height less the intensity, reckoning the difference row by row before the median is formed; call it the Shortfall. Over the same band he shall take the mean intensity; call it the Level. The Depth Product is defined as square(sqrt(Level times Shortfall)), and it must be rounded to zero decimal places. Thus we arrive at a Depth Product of 7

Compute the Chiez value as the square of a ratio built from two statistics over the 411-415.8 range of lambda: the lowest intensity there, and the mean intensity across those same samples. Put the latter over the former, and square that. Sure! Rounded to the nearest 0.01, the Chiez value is 1.36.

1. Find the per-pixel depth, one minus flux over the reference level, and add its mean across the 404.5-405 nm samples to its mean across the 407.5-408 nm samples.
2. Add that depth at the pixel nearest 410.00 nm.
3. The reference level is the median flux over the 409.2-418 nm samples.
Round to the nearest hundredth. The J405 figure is 0.18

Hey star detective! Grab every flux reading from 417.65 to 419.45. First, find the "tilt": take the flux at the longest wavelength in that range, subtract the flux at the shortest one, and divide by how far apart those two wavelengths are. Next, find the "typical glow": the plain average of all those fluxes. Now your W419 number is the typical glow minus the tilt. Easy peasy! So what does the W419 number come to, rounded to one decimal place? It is 9.0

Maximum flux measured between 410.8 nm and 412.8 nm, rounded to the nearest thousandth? 10.300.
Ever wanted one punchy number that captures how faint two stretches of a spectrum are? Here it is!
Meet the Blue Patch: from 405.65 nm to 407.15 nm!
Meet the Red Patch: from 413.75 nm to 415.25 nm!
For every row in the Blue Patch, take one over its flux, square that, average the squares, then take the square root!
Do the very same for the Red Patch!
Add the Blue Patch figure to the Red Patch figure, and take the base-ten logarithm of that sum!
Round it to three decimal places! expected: -0.682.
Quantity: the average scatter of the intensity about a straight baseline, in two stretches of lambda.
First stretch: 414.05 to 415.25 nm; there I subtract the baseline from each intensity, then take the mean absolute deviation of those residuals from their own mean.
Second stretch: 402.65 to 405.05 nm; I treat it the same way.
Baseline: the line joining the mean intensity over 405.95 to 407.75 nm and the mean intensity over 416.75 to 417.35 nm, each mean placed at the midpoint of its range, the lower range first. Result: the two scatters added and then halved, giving 0.48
